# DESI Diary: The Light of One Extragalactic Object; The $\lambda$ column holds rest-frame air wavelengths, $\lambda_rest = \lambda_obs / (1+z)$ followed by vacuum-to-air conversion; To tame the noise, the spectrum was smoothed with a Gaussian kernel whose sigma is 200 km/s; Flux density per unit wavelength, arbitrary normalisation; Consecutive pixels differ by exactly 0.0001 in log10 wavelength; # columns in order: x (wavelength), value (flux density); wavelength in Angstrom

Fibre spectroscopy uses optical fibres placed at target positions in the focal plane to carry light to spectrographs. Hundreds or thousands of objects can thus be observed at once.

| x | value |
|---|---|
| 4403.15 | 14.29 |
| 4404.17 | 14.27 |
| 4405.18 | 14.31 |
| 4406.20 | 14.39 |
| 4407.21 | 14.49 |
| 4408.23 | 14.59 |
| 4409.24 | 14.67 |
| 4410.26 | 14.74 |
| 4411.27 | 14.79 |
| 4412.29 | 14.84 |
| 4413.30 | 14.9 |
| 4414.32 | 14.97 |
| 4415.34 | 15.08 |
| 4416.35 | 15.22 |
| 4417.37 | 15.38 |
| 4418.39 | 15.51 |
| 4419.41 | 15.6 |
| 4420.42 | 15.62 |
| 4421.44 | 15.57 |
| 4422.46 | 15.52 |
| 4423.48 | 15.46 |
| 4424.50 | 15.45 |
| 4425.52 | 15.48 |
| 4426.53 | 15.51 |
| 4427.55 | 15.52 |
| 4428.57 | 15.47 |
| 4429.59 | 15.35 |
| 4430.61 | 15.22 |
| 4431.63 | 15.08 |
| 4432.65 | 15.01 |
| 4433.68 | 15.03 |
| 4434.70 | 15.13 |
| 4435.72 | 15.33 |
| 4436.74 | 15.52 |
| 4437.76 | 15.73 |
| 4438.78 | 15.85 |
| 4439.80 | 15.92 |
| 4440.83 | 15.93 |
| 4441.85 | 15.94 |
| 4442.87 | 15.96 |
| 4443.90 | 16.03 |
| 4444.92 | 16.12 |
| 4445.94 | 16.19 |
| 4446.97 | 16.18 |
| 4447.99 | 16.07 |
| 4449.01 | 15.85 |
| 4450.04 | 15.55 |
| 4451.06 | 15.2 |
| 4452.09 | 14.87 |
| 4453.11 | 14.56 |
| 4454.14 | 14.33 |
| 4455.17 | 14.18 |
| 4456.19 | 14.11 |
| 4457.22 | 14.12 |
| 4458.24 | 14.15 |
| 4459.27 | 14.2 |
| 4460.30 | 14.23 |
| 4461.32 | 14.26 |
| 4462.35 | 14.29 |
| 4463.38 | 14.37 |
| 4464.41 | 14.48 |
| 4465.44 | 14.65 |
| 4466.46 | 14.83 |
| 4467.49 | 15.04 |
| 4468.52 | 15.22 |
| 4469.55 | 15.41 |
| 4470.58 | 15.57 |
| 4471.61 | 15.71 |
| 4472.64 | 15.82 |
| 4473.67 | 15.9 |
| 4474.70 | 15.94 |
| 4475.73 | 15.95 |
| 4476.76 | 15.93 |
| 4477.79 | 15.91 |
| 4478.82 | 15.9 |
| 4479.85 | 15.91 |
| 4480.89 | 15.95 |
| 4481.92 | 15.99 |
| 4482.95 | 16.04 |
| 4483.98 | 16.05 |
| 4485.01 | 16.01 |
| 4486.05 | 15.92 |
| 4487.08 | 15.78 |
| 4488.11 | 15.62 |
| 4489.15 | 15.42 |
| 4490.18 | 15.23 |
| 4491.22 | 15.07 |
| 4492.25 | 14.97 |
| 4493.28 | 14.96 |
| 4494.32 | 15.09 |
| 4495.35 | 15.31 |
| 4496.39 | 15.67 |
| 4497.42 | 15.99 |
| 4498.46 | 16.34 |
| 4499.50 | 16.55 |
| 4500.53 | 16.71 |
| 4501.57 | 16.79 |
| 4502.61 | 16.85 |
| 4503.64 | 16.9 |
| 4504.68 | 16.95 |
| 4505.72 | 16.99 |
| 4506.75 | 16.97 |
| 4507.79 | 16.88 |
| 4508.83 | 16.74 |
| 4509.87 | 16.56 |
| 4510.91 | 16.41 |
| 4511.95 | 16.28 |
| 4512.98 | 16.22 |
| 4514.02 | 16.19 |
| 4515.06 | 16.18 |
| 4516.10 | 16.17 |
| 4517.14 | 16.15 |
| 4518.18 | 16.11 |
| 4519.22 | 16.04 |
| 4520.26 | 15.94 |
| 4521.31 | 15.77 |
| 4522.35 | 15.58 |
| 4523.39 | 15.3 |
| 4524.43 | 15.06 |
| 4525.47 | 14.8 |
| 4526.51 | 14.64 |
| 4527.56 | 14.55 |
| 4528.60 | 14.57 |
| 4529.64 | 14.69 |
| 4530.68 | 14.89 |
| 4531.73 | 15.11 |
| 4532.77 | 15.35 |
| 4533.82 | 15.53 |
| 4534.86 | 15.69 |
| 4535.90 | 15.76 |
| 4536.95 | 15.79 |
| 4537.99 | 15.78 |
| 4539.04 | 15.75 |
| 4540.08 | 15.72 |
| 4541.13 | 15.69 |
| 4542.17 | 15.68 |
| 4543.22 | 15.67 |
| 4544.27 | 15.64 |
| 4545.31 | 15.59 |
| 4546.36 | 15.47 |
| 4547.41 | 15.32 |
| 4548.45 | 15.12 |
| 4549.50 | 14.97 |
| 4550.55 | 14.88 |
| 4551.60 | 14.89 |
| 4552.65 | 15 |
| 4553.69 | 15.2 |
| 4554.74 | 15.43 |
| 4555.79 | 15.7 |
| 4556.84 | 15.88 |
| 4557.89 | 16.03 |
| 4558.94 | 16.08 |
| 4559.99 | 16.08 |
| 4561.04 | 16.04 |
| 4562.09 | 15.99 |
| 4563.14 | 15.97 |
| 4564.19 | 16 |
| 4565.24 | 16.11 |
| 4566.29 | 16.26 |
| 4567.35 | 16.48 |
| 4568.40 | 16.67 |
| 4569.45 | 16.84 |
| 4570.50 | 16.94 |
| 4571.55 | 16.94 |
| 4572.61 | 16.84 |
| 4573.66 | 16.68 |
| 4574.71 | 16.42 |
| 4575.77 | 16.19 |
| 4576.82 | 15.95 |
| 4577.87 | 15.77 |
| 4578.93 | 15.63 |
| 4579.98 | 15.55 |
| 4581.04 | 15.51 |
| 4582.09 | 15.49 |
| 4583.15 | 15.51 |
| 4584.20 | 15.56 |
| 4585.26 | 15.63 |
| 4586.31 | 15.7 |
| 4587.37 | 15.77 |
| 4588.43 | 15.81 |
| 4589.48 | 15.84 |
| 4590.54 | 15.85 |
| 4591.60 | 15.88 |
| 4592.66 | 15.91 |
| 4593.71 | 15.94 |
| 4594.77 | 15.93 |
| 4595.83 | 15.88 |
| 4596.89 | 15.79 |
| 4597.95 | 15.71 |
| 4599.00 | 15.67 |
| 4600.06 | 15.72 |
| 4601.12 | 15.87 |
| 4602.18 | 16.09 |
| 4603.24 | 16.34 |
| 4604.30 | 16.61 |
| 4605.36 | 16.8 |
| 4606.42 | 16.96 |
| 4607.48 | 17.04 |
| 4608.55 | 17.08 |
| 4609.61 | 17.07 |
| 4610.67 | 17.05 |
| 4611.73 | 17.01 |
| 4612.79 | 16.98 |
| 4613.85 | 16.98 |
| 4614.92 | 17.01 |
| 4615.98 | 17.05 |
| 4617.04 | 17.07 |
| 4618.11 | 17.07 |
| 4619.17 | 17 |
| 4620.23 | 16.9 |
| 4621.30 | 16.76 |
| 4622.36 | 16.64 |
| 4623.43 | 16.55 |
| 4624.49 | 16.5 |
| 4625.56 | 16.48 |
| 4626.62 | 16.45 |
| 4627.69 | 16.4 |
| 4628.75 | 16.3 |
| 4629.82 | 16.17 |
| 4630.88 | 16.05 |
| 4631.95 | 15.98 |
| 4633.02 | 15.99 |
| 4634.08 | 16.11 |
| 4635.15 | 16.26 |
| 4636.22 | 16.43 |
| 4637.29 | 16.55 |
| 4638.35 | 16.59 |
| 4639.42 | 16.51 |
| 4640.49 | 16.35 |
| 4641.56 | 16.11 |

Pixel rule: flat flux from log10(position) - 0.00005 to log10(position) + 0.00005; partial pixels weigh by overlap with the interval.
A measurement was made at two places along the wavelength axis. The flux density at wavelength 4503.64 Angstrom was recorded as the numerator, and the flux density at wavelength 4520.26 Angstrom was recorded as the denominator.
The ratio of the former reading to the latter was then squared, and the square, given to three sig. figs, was 1.12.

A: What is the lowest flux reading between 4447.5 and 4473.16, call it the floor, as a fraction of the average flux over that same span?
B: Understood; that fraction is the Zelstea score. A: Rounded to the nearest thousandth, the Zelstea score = 0.951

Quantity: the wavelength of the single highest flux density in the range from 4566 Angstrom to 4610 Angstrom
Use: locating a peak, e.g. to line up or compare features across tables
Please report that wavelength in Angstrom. 4608.55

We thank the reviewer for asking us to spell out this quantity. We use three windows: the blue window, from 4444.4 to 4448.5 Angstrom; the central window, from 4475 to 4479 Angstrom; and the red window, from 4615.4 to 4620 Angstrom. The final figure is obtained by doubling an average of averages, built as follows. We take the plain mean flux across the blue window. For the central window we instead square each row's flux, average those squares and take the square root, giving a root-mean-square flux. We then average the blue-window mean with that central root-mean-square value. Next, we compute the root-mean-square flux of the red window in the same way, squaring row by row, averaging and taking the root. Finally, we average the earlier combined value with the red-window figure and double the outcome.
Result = 33.1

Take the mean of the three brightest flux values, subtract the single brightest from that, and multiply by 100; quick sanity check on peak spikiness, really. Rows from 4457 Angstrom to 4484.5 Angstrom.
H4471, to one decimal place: -2.3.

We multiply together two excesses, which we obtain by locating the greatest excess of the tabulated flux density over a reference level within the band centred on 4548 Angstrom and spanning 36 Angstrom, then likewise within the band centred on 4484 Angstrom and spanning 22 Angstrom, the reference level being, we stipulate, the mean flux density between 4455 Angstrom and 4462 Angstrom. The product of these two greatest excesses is 3.6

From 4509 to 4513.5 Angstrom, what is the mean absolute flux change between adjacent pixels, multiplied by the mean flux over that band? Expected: 1.9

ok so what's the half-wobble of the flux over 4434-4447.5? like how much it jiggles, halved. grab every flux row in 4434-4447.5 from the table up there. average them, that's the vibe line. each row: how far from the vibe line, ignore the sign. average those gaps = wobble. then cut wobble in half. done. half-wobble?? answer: 0.12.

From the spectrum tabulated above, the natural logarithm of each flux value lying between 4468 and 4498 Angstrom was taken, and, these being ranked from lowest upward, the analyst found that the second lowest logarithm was 2.71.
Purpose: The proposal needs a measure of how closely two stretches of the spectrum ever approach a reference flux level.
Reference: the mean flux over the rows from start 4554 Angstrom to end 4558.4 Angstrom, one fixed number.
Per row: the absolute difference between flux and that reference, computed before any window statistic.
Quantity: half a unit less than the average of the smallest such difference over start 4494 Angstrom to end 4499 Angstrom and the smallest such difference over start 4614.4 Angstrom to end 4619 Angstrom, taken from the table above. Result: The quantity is 0.17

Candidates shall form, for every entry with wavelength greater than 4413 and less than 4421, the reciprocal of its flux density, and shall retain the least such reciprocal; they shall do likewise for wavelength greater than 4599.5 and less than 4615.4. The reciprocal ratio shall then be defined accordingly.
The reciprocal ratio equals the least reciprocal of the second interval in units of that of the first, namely 0.91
